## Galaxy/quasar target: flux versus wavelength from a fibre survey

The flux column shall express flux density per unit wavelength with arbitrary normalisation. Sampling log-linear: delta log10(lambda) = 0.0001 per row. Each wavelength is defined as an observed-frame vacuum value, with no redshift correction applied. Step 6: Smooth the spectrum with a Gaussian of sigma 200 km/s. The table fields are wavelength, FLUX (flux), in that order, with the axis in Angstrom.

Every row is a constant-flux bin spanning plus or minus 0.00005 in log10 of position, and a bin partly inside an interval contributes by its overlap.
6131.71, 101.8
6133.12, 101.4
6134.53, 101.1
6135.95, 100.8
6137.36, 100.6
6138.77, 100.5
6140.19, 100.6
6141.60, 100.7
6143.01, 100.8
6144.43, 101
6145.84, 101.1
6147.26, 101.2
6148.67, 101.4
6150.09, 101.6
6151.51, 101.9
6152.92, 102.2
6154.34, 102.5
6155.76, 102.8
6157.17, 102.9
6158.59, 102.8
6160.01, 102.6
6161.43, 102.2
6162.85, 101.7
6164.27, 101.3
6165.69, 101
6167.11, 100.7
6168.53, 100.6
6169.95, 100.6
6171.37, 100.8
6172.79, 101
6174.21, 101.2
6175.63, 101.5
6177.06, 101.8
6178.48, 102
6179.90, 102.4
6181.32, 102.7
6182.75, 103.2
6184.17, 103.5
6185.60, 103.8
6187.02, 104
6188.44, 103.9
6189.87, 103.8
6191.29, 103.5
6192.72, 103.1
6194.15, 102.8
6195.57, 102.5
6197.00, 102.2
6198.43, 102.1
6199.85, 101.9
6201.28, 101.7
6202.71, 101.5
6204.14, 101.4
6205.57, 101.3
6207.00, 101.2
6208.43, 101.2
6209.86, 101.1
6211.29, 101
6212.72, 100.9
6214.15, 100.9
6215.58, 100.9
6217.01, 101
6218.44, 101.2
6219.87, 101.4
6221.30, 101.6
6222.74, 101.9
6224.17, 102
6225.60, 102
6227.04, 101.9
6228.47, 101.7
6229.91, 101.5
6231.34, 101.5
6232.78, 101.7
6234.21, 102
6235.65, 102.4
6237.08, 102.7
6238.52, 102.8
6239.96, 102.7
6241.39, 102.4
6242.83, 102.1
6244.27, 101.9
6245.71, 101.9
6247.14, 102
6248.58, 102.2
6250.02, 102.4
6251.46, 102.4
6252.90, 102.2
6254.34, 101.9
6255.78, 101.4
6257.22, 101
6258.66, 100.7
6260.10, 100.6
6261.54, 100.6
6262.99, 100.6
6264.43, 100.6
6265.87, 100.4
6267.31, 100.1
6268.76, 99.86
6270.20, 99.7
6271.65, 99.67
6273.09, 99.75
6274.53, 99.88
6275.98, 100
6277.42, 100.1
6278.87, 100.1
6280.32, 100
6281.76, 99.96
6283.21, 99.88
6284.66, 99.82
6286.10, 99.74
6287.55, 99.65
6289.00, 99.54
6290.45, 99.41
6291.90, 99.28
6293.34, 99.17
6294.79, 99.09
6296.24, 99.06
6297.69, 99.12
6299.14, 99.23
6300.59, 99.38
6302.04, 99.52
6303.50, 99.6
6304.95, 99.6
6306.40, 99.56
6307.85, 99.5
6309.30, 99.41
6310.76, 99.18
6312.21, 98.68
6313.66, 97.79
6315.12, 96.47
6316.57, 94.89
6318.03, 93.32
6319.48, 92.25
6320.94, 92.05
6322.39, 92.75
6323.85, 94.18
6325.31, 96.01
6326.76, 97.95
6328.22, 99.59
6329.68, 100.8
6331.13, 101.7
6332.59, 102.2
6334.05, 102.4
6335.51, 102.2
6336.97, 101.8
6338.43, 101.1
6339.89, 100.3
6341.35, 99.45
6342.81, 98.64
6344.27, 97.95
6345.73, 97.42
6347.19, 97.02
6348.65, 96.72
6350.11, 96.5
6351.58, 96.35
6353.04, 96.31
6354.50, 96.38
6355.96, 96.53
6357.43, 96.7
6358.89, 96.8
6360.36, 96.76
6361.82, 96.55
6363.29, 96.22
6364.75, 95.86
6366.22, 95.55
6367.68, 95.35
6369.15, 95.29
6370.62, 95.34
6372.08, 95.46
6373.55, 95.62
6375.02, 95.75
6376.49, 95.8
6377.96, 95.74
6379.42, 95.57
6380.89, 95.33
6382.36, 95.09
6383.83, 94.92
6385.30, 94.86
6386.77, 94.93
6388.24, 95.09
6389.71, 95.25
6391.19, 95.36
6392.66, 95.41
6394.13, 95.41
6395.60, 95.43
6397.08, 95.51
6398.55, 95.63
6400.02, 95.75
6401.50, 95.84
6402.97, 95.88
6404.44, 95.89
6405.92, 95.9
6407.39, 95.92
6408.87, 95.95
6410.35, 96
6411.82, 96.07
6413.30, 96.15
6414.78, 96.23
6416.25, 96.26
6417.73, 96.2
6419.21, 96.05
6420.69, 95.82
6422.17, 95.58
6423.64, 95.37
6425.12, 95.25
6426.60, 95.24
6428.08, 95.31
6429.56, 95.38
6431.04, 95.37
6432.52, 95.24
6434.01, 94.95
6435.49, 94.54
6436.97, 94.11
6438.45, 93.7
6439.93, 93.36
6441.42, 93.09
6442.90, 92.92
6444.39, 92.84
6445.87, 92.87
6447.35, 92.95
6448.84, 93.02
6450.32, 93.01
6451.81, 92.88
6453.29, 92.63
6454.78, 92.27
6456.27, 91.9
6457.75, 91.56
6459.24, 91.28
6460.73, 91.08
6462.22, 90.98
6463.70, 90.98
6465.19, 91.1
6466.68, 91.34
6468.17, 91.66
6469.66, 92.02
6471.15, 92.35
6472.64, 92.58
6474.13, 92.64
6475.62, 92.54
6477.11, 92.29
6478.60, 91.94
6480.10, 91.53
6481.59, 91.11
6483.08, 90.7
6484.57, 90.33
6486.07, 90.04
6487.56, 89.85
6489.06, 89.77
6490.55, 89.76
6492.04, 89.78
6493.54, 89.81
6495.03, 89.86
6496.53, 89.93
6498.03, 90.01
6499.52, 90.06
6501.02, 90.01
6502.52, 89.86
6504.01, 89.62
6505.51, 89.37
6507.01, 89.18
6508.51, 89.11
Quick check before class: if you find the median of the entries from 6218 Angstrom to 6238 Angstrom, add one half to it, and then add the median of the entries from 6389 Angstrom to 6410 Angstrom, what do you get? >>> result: 198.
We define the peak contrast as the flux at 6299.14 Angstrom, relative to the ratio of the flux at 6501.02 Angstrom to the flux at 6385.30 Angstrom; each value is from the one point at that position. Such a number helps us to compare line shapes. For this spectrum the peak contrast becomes 105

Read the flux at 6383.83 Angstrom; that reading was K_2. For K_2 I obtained 94.92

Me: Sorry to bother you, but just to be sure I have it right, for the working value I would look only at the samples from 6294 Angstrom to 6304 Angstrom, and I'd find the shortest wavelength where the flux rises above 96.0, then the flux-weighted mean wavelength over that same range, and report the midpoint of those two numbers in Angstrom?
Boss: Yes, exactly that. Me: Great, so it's 6297.0 Angstrom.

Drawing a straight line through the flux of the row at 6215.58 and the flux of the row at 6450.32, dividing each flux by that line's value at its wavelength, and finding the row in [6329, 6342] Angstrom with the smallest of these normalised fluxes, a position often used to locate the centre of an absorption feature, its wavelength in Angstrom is 6341.35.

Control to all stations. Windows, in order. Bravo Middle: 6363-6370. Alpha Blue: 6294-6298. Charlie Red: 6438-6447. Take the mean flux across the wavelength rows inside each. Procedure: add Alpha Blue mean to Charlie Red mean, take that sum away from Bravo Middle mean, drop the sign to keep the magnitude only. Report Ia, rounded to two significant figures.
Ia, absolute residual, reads 97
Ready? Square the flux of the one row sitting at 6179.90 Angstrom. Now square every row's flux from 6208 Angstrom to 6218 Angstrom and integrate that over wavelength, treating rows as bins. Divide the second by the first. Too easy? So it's 9.7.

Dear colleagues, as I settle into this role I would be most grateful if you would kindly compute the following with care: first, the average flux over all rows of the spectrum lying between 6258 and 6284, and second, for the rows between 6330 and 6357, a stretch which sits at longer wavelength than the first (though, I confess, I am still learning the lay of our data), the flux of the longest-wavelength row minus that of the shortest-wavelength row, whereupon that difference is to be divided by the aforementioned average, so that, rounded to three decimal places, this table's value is -0.052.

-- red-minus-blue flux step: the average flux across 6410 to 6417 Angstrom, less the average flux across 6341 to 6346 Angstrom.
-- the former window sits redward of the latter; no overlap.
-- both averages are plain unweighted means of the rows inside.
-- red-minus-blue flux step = -2.2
